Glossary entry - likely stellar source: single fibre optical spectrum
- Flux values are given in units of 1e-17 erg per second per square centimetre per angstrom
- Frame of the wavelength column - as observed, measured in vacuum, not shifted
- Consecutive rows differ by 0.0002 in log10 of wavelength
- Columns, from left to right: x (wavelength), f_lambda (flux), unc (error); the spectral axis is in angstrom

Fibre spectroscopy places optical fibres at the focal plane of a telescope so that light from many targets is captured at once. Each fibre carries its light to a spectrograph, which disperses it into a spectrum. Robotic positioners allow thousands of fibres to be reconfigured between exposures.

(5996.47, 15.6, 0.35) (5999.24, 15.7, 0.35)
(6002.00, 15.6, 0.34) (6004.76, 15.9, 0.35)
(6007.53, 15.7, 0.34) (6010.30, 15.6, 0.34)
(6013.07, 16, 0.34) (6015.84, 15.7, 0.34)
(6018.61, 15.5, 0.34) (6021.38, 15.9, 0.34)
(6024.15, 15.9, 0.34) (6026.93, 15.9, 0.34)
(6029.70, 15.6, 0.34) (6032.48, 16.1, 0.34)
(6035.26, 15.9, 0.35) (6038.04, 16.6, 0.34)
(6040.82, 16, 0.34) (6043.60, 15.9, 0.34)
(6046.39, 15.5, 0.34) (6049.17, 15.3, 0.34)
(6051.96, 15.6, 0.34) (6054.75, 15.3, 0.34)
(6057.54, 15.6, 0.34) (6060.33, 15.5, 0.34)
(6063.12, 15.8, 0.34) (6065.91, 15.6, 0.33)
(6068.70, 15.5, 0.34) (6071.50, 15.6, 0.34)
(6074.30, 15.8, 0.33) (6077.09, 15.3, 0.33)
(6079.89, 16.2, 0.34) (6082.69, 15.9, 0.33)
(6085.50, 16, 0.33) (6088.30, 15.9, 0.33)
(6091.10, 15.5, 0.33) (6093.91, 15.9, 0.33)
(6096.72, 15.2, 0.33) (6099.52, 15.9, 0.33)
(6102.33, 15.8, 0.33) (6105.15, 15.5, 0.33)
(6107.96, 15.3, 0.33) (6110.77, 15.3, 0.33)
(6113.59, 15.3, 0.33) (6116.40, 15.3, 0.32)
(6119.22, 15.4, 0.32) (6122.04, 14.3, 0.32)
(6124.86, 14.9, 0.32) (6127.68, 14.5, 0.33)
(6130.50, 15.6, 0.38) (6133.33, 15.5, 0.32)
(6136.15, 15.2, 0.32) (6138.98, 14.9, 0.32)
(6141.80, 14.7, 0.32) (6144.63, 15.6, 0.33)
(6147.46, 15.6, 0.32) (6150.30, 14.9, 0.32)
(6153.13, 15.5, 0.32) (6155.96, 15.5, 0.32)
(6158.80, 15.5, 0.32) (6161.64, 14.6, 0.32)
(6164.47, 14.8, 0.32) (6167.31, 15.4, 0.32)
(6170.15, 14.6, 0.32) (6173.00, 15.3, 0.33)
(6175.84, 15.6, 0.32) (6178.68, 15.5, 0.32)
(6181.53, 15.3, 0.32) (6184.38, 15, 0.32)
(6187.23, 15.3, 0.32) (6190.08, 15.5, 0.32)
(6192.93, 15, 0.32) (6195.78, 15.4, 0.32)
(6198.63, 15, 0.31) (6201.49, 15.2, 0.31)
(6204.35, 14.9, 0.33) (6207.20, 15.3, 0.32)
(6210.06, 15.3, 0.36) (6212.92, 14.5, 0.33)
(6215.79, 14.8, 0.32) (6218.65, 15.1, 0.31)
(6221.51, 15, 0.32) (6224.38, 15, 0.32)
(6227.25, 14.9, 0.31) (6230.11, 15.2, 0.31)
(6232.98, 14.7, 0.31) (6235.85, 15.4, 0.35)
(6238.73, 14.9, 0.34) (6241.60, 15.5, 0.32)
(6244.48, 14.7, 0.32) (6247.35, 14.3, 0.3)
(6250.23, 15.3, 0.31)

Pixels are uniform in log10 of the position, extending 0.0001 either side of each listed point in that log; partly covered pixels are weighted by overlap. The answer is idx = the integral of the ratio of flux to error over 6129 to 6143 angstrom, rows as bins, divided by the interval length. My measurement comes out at 45.9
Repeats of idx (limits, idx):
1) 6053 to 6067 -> 46.0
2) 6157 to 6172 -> 46.8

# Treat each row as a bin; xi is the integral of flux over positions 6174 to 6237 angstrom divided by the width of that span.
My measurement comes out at 15.1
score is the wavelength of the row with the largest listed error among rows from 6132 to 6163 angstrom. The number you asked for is 6144.63 angstrom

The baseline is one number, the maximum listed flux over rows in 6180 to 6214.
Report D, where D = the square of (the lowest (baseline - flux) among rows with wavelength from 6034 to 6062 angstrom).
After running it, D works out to 1.2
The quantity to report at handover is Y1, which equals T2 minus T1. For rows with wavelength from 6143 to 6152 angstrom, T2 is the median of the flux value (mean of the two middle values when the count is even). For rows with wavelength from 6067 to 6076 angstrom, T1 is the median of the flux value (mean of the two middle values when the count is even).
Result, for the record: 0.00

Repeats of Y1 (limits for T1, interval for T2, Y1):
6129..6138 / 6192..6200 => -0.50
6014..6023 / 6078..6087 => 0.30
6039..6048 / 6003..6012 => -0.20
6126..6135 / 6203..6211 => -0.20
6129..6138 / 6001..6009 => 0.20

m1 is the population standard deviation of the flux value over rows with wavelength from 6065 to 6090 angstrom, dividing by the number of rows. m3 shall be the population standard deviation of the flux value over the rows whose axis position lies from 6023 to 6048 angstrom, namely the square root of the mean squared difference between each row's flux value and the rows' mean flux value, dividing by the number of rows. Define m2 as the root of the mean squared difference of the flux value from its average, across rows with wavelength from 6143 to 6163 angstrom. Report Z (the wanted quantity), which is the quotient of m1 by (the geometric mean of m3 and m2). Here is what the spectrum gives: 0.80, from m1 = 0.263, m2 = 0.37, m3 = 0.29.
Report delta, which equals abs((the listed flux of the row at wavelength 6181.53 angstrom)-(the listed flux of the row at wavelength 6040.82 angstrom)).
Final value 0.7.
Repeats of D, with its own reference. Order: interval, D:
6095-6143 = 0.2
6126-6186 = 0.0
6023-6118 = 1.2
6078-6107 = 0.5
